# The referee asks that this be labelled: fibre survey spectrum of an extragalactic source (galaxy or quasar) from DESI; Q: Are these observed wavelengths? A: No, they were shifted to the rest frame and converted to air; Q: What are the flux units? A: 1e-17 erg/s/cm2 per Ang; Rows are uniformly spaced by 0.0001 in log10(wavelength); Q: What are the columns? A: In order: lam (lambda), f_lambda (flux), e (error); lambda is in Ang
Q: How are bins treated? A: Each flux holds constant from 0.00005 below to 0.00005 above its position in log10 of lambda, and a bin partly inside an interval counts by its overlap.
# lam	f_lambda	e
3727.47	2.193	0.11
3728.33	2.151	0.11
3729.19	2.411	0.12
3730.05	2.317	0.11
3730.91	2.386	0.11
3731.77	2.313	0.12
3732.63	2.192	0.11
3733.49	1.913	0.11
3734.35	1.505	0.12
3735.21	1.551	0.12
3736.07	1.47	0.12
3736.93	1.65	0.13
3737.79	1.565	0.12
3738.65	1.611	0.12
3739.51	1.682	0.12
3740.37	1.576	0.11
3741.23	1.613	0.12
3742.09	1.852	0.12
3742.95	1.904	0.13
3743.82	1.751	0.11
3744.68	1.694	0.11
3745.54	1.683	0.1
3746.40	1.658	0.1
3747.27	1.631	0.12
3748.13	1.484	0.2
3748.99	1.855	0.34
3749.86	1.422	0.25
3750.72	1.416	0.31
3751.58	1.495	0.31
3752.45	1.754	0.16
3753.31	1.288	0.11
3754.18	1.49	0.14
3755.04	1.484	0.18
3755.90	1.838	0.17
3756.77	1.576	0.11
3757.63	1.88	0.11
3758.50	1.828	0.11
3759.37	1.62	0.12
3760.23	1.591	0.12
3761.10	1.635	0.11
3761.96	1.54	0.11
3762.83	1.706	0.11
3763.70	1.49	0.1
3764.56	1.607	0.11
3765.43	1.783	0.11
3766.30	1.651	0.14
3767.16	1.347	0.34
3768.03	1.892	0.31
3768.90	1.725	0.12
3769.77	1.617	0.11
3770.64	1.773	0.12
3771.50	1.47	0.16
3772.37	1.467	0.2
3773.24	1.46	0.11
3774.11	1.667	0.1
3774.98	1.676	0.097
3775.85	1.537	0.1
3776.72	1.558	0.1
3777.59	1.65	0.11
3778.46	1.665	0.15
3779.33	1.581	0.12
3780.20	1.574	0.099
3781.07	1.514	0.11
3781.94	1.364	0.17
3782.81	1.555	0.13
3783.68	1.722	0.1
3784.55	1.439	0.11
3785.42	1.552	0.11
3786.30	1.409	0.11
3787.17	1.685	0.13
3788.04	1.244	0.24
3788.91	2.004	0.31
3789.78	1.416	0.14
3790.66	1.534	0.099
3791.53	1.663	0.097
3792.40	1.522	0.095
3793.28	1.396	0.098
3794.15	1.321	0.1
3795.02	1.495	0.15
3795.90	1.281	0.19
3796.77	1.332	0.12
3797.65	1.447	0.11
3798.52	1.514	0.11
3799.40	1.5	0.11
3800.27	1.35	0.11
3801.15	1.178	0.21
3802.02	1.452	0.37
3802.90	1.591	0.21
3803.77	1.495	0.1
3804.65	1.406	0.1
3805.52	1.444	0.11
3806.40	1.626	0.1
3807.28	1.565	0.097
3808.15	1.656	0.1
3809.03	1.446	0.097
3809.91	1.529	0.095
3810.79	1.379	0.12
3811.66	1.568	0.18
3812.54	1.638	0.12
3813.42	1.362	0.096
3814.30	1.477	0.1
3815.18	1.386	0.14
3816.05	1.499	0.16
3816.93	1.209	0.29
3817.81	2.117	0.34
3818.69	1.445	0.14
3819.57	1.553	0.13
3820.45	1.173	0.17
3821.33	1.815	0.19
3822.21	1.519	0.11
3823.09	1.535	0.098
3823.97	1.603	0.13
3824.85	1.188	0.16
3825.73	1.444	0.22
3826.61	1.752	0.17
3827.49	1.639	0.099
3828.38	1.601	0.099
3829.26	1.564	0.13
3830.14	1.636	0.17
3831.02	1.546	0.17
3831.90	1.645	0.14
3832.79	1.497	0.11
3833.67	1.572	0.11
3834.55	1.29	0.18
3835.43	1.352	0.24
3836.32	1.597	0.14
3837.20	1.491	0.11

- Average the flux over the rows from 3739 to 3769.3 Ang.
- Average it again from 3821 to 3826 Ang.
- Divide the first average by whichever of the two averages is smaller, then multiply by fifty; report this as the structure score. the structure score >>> 54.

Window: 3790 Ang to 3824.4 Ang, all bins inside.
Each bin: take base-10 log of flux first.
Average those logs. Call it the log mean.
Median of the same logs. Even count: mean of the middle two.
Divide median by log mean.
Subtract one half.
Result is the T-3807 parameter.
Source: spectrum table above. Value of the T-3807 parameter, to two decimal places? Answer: 0.53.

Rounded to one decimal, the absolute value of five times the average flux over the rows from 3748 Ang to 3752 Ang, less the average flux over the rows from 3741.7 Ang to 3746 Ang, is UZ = 5.9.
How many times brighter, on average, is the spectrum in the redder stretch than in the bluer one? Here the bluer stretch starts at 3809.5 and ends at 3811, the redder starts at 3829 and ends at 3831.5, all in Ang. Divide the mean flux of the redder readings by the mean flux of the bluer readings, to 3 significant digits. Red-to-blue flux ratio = 1.09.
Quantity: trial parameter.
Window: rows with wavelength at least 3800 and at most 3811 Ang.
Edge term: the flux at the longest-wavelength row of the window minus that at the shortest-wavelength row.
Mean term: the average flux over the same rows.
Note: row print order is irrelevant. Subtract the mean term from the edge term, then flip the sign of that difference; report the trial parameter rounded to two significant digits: 1.4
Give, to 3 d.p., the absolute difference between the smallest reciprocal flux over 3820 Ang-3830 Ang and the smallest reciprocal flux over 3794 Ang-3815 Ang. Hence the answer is 0.053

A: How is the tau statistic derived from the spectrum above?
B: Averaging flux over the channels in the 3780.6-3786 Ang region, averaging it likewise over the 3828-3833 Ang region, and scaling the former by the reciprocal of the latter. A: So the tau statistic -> 0.96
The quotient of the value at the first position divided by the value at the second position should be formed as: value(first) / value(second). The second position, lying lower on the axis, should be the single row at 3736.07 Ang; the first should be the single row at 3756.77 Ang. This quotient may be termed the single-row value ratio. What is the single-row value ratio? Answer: 1.07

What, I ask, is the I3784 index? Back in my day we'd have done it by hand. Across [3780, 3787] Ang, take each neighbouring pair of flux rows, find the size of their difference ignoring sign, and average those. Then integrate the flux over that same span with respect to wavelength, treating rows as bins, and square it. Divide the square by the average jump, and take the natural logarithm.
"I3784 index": 6.6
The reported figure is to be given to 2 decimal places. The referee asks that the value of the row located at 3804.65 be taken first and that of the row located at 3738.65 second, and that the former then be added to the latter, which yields 3.02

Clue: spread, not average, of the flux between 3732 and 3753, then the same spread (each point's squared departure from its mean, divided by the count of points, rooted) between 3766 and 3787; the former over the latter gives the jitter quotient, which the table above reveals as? 1.37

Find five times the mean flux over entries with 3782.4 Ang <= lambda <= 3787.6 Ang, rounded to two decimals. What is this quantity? 7.80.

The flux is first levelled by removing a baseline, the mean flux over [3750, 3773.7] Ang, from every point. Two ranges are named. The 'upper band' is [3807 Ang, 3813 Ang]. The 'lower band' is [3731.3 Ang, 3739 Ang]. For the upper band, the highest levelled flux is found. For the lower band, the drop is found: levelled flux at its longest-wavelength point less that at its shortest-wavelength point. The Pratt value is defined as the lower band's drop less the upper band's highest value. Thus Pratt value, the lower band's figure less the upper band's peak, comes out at -0.75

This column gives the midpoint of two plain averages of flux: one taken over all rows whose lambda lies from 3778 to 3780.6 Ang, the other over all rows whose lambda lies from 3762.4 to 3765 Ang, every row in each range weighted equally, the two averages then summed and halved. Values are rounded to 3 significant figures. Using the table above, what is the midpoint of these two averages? 1.60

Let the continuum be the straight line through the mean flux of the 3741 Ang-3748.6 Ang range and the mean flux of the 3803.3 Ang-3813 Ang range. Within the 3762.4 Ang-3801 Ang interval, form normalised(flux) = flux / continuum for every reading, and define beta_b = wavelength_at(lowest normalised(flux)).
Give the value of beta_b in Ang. 3788.04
